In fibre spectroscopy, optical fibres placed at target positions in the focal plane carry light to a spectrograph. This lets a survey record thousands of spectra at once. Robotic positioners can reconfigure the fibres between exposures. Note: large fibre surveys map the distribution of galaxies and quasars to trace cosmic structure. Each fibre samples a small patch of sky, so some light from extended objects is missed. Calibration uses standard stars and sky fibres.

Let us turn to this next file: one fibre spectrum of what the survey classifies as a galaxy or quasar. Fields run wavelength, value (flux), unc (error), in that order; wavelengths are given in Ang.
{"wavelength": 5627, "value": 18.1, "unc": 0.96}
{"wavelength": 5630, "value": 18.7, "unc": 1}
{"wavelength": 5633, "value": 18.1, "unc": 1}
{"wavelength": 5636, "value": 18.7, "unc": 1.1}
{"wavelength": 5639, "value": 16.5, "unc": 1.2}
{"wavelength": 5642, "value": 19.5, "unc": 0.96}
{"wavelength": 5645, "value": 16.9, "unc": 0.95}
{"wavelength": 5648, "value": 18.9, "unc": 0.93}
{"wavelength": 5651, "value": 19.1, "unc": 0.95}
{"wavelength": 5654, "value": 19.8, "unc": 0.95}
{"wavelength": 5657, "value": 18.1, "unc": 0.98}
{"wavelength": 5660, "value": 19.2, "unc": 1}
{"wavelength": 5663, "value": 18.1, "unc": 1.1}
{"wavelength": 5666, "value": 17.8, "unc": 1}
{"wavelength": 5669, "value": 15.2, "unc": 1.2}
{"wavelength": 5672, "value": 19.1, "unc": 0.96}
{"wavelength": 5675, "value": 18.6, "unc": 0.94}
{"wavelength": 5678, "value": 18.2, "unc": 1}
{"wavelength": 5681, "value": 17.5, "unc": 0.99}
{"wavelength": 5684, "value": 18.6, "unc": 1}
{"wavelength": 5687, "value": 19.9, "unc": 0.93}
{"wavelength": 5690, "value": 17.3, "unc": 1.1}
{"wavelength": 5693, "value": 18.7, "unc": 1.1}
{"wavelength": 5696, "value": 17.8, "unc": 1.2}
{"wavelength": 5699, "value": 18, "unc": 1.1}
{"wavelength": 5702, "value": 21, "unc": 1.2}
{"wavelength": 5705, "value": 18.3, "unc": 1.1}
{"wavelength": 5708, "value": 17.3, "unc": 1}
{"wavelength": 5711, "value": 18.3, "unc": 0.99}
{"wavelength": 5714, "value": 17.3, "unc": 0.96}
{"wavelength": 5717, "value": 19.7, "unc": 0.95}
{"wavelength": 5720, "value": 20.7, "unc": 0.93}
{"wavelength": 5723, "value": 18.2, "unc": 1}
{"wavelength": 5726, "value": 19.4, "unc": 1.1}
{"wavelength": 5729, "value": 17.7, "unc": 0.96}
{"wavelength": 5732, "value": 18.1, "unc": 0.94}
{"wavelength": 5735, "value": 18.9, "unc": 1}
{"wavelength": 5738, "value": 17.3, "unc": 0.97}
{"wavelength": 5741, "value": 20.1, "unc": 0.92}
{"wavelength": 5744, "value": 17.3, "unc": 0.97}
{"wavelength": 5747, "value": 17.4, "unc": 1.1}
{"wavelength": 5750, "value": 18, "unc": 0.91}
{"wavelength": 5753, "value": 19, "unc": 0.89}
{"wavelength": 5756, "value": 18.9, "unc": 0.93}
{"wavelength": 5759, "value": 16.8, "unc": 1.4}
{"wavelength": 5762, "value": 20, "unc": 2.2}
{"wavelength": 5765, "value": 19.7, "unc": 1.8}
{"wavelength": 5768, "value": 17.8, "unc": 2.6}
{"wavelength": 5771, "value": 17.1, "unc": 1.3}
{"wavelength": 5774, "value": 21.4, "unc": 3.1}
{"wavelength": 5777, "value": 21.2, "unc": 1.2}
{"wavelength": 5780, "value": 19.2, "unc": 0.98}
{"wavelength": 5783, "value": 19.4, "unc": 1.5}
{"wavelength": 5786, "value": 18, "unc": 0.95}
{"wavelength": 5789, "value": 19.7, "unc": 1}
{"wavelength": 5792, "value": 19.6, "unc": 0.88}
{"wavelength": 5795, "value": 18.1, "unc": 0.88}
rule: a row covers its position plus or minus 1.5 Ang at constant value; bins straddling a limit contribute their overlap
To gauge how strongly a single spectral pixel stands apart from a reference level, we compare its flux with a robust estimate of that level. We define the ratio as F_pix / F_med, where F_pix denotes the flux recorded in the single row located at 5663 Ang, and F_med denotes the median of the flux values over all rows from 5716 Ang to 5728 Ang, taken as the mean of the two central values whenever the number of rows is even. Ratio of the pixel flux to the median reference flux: 0.93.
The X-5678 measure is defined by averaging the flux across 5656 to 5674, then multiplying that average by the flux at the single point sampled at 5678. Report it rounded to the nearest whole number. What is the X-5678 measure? 326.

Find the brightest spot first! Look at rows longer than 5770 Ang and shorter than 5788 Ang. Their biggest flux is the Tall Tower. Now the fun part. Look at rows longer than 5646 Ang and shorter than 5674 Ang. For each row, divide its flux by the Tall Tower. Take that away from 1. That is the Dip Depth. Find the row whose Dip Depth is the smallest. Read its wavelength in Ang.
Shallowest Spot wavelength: 5654 Ang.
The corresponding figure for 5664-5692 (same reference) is 5687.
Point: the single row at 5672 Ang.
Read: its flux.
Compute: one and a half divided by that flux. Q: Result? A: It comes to 0.0785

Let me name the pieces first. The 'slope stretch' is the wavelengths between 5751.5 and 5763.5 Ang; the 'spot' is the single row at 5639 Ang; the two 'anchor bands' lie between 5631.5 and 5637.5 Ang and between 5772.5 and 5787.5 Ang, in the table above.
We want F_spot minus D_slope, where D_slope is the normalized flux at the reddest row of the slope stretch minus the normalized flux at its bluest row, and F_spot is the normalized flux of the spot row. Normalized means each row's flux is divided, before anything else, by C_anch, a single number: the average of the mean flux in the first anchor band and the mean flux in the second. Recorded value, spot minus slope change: 0.81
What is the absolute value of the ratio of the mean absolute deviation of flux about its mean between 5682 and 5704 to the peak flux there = 0.046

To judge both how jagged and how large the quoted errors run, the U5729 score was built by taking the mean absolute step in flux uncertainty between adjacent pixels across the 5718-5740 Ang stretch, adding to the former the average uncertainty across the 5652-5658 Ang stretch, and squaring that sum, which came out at 1.1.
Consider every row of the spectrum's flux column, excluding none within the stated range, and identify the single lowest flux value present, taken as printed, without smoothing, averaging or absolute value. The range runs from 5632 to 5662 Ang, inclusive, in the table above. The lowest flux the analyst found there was 16.5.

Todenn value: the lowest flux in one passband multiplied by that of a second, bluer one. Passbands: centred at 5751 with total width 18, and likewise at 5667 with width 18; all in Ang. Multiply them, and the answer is 255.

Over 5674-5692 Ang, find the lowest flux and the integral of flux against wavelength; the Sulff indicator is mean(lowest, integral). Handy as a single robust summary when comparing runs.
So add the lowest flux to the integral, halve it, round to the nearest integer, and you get 174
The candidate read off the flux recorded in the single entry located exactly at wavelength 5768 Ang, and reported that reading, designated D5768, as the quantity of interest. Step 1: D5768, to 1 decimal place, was 17.8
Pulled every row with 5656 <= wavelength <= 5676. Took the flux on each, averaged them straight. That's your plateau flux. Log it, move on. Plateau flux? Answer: 18.0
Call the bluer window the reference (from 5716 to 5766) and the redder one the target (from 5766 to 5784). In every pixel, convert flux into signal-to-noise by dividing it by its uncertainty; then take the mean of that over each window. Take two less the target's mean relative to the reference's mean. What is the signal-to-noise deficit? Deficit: 1.28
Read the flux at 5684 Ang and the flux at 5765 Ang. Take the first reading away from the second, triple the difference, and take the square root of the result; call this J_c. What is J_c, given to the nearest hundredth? 1.82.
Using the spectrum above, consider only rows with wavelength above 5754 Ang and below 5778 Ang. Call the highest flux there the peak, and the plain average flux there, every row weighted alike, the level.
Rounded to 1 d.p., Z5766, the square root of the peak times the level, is 20.2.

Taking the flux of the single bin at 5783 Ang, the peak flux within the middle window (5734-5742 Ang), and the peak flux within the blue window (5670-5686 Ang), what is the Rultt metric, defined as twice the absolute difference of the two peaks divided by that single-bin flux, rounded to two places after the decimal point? 0.10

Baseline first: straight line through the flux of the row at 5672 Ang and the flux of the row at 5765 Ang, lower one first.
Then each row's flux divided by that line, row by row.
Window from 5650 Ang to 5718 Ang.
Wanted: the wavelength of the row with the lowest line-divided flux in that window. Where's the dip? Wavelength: 5669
